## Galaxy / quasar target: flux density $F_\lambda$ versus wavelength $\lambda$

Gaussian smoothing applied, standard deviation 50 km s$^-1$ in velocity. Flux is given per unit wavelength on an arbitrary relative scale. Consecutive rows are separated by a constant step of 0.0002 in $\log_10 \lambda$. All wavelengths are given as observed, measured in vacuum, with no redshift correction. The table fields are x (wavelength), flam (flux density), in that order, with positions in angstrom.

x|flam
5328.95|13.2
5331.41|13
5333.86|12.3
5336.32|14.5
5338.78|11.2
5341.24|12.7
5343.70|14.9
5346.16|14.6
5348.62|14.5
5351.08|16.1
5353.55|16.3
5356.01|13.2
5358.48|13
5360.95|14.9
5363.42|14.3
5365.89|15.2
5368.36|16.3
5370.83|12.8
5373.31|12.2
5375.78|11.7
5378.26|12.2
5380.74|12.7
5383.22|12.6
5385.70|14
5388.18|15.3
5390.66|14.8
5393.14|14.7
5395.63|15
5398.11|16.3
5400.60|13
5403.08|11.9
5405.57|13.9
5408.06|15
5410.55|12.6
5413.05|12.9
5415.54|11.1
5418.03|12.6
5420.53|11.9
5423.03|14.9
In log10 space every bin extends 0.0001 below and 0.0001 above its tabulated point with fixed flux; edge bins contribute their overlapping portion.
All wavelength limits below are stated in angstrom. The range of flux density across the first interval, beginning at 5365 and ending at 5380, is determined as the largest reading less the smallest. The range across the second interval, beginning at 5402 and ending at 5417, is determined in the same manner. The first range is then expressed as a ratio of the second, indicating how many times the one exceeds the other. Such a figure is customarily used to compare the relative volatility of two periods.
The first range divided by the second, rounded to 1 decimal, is 1.2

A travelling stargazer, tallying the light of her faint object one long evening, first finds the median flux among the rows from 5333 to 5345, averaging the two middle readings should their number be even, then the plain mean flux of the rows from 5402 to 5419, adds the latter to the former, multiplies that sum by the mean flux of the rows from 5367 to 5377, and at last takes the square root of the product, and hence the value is 18.4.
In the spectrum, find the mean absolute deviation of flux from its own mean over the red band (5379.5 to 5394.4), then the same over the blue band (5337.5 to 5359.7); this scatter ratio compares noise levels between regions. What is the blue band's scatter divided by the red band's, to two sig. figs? 1.5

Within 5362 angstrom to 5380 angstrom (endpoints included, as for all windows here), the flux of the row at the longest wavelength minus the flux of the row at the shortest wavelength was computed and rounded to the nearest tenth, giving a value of -2.1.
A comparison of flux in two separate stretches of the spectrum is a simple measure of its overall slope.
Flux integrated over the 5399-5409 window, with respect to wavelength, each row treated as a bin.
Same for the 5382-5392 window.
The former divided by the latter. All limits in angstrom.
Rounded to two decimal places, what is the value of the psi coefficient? 0.95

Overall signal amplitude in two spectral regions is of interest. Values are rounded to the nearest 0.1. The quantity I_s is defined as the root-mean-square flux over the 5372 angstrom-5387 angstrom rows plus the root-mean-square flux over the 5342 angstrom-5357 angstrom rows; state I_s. 27.6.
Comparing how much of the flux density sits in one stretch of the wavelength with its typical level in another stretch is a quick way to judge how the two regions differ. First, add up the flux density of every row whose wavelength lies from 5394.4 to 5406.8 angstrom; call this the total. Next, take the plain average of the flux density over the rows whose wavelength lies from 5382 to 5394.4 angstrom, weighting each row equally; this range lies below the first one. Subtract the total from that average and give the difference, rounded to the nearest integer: -56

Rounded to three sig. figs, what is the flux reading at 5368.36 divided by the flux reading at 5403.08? 1.37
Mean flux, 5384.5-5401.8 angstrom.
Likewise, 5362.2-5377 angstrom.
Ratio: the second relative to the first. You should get 0.93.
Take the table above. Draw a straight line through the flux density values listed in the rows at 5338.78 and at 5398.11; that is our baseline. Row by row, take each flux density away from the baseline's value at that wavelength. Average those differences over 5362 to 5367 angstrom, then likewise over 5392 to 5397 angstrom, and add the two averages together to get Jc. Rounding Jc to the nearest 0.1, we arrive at -0.2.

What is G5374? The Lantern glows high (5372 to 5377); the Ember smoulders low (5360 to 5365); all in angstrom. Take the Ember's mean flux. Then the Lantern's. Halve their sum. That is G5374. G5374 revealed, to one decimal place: 13.3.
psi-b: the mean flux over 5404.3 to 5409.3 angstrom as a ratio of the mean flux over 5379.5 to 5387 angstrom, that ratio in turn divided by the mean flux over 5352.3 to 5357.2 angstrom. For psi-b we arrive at 0.075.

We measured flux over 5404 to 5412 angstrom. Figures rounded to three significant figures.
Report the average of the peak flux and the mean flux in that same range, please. 14.4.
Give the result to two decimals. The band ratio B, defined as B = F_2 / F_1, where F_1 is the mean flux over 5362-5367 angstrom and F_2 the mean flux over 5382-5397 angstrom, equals 0.98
